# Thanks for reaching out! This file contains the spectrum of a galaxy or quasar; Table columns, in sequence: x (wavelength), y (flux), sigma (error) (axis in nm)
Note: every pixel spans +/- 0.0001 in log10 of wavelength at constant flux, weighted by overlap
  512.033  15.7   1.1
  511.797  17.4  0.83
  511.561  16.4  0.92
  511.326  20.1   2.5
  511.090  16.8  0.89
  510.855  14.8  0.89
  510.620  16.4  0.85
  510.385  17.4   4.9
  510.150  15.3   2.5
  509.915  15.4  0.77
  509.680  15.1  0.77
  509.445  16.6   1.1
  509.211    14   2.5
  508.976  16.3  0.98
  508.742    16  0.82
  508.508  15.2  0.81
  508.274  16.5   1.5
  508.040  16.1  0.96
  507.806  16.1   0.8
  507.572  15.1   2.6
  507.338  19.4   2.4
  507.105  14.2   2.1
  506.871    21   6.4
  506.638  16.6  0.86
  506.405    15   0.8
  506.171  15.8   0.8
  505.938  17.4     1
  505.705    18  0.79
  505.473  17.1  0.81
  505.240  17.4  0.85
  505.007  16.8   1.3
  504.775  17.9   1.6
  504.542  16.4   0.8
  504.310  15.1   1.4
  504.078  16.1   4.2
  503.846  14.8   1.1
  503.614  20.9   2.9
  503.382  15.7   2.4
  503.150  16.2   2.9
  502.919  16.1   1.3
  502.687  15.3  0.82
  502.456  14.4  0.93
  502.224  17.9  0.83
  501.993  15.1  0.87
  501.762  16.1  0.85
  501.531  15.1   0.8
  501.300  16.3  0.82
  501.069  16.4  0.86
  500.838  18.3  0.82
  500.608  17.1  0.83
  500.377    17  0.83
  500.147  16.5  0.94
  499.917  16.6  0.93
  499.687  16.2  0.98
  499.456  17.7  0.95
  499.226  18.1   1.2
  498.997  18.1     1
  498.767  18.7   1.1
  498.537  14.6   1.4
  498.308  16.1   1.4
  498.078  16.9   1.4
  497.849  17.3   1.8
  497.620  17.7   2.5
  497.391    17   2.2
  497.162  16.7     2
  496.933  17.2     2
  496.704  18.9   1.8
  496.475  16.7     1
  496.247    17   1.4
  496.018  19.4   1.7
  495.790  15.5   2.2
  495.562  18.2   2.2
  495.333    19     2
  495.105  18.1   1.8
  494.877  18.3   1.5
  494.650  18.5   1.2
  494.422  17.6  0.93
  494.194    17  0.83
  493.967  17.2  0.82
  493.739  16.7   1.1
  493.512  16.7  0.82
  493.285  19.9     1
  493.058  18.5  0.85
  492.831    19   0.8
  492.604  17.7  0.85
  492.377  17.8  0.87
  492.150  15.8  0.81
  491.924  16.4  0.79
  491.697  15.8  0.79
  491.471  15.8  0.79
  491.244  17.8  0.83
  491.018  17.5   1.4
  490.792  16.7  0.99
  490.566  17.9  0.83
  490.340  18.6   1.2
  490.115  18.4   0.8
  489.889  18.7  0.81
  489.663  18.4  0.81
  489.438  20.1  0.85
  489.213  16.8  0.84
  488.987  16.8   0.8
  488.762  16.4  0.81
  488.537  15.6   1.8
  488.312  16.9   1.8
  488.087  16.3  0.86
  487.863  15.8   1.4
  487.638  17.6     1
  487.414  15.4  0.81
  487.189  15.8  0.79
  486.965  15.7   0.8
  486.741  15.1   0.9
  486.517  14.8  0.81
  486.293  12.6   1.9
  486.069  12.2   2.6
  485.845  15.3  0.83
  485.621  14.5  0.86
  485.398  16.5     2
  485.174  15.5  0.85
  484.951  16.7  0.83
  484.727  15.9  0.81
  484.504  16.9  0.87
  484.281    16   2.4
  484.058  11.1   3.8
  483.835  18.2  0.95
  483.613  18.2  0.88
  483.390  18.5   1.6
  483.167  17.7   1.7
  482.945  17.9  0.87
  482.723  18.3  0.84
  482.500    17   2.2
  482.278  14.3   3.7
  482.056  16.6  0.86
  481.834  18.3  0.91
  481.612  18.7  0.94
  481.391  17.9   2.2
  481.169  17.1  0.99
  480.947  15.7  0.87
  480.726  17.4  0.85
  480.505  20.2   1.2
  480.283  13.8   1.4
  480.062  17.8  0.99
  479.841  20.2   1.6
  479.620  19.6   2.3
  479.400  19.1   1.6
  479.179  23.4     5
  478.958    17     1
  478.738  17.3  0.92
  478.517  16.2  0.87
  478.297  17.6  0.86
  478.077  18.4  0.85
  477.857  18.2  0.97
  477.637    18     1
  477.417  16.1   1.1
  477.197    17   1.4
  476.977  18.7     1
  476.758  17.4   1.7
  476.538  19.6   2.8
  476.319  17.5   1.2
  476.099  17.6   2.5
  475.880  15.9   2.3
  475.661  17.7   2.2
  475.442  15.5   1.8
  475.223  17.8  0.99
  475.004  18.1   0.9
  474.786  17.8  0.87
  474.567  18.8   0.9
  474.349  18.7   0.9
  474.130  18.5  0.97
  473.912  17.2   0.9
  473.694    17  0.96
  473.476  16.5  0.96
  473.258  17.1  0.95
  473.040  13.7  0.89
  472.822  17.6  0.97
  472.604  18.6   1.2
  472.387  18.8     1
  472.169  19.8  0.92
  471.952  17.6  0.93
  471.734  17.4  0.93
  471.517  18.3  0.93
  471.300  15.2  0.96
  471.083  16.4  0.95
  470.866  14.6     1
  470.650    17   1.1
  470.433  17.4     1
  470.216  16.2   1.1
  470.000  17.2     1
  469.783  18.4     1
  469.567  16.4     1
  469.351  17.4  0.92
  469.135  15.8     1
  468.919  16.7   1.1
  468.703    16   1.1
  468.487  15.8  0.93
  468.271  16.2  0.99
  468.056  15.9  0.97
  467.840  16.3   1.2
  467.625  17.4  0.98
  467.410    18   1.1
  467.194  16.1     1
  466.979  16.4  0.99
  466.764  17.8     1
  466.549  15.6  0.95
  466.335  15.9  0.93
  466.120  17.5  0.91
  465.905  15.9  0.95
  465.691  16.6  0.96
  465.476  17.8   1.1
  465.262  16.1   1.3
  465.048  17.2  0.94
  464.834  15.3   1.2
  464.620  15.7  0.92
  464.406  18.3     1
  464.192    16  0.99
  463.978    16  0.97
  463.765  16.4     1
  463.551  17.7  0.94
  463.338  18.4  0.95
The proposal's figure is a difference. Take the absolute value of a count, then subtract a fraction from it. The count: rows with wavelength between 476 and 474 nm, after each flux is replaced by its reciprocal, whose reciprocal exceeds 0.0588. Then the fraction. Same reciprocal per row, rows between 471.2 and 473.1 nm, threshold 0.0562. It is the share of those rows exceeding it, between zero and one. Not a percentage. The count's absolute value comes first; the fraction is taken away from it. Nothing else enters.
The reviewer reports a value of 1.4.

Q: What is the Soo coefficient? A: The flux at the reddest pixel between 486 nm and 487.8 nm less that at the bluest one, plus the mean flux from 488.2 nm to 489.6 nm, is 22.5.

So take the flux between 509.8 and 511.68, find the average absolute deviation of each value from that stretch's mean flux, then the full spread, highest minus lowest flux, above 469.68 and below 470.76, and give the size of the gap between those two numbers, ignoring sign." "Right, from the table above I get 1.1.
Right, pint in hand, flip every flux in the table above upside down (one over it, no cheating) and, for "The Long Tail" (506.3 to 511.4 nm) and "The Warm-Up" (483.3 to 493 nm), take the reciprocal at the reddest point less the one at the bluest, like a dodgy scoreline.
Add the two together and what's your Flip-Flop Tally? -0.018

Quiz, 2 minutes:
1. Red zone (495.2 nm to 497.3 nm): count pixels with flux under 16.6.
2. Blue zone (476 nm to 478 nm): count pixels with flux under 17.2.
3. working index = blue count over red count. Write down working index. 2.0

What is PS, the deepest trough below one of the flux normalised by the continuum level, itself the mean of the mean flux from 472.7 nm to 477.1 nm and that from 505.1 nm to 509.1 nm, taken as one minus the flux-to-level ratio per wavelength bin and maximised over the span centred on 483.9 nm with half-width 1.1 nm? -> 0.35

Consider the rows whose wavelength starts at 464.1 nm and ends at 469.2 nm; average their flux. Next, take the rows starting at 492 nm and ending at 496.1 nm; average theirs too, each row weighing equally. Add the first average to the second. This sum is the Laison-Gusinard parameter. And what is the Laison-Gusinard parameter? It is 34.3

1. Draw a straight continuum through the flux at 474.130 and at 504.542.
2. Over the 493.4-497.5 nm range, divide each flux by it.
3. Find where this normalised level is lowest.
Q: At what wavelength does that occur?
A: 495.790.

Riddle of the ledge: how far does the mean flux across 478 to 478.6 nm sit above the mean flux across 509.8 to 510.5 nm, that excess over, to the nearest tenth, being 1.4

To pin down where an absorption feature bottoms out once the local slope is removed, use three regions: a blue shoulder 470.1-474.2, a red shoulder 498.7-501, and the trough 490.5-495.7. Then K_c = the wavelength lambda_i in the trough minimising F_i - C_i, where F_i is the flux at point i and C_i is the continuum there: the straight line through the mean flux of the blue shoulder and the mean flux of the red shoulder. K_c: 492.150 nm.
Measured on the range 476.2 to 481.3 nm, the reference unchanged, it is 480.283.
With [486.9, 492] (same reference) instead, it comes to 487.414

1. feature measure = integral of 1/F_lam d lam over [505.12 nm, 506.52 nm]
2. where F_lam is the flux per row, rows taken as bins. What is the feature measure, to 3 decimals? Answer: 0.084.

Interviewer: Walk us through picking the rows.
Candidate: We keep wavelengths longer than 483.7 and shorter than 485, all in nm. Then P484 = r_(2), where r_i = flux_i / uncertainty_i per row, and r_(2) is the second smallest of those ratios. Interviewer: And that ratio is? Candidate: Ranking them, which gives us 6.7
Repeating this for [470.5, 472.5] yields 15.5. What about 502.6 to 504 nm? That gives 6.5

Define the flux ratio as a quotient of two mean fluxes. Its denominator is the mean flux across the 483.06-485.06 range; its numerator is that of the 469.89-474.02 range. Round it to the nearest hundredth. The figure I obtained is 1.03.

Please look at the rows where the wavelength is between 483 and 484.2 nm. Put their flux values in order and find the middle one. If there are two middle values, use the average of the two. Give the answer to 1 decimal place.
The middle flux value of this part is 18.2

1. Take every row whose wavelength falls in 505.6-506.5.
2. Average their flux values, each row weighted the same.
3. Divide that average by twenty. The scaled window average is 0.83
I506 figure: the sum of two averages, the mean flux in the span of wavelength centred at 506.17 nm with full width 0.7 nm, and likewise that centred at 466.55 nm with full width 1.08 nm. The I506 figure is 32.7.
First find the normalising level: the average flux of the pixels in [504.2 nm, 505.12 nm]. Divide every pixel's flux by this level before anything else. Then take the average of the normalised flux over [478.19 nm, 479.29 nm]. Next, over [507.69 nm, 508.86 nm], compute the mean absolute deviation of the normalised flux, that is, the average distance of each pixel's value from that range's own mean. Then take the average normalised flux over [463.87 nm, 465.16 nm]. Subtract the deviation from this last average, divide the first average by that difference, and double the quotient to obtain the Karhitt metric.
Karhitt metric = 2.27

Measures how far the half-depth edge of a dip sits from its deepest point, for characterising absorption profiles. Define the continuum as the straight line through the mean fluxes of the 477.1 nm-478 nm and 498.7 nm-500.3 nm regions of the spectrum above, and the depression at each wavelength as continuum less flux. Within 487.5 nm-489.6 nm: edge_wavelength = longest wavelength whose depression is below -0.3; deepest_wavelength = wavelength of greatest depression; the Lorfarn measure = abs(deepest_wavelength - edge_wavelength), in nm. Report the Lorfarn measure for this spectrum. 0.90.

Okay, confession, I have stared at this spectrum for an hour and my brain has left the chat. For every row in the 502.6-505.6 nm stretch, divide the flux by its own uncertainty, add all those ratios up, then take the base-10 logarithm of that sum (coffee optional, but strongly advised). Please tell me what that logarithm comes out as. 2.2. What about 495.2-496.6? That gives 1.8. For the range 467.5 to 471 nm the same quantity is 2.4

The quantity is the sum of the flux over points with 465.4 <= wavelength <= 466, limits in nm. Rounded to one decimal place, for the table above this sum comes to 50.3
